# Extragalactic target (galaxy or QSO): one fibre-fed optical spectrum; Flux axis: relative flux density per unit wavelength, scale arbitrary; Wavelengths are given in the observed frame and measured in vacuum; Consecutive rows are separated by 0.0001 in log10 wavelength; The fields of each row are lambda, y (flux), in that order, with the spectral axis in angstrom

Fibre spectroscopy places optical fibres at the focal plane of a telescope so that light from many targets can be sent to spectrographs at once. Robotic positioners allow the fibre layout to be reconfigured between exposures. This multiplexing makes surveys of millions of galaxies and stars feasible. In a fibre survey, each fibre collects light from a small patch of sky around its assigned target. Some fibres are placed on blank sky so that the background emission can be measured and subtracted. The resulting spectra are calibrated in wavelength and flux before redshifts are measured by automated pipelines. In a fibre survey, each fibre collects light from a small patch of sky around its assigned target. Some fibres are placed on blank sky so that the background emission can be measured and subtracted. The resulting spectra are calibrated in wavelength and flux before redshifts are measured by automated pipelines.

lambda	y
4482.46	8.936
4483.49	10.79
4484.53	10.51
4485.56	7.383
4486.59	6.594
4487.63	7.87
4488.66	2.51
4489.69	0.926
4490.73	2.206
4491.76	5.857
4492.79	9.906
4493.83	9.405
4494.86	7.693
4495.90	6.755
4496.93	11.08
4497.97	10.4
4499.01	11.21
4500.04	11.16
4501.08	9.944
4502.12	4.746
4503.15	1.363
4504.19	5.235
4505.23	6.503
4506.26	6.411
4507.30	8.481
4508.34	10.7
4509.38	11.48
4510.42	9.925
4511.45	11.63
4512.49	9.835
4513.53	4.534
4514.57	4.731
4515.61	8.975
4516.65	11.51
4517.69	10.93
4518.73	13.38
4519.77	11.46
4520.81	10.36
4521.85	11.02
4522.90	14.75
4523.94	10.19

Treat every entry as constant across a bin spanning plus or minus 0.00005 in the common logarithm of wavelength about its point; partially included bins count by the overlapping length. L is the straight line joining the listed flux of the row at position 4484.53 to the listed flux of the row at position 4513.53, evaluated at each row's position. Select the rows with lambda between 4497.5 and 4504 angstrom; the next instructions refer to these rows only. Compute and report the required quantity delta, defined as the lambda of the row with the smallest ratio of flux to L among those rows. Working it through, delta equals 4503.15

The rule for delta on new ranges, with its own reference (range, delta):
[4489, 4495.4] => 4489.69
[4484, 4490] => 4489.69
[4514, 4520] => 4514.57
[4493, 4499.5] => 4495.90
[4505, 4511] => 4505.23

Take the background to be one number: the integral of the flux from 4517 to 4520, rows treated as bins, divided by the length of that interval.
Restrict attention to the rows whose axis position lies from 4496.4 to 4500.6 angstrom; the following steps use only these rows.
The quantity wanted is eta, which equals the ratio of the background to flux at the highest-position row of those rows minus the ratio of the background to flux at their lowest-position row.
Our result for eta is -0.01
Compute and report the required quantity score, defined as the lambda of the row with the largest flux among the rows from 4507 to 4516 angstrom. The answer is 4511.45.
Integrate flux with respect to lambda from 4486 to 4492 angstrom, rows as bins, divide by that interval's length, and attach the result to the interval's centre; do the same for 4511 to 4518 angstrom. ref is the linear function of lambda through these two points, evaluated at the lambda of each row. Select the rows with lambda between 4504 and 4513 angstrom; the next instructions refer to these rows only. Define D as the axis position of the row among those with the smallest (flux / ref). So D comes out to 4504.19 angstrom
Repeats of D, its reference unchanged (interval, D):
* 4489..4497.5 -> 4489.69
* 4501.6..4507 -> 4503.15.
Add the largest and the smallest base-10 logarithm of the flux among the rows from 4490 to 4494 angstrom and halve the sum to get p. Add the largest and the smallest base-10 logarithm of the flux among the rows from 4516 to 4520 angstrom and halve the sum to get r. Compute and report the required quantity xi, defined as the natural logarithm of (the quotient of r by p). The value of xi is 0.5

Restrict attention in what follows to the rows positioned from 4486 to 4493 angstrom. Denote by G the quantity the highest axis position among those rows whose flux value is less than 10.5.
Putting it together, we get 4492.79 angstrom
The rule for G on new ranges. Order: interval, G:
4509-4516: 4515.61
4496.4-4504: 4503.15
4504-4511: 4510.42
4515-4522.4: 4520.81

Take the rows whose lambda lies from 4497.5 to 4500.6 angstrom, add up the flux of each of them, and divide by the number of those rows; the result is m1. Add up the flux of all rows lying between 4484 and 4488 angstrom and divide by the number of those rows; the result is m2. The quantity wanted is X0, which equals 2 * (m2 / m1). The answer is 1.5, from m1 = 10.9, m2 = 8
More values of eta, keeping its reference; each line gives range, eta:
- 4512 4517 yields -0.18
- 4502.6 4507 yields -6.90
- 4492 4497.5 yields -0.13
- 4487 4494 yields -0.25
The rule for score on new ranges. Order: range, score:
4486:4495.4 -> 4492.79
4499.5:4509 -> 4500.04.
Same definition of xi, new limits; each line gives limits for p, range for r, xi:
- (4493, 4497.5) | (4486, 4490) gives -0.8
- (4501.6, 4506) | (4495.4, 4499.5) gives 0.7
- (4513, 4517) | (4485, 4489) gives -0.3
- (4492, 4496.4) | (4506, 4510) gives 0.0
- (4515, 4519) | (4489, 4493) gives -0.8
